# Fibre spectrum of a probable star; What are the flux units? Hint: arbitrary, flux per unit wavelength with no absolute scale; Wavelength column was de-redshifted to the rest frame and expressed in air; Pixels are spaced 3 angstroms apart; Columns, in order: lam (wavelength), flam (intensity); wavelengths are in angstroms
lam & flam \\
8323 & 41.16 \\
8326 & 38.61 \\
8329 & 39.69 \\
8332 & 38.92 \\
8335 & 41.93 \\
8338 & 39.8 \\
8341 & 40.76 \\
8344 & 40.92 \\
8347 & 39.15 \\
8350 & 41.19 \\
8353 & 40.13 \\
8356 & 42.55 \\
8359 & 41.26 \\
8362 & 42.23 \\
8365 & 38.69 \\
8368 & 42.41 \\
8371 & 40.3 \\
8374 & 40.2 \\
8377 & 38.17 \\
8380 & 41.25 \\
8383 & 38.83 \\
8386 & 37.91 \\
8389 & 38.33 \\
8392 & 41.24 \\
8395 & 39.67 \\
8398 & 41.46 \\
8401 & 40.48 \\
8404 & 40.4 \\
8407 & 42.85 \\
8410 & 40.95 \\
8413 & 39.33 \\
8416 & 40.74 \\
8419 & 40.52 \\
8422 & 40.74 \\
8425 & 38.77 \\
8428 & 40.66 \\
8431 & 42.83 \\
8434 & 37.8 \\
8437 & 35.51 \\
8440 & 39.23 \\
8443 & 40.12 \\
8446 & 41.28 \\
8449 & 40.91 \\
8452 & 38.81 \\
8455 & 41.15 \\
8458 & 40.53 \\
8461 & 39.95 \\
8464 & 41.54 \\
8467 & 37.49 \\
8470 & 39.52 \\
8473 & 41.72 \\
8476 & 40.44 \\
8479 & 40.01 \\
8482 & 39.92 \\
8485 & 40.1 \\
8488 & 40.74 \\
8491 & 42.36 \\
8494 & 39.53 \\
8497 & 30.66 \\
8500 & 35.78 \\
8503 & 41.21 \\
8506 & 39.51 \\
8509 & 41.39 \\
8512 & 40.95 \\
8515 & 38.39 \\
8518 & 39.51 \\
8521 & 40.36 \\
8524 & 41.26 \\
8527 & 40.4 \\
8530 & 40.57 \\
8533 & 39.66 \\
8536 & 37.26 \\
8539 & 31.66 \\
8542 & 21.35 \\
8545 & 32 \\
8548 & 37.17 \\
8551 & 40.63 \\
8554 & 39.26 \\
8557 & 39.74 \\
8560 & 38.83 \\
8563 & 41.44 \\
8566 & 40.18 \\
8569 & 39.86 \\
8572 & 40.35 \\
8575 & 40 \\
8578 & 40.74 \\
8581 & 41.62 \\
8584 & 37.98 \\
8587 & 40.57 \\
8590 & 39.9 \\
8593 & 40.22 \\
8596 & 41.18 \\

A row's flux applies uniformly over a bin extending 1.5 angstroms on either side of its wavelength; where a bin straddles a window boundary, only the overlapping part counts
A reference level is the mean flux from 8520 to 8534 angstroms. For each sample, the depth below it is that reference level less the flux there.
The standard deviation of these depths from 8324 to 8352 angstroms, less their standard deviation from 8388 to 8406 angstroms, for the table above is 0.0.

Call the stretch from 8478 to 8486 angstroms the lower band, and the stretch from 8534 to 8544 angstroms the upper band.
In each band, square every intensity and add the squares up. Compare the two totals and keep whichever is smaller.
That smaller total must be 2846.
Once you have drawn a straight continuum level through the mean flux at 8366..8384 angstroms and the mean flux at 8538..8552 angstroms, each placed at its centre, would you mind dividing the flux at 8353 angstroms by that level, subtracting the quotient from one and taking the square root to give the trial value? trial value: 0.16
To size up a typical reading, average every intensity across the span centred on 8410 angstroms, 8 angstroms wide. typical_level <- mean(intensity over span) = 41.0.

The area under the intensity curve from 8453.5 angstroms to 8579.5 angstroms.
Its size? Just 4905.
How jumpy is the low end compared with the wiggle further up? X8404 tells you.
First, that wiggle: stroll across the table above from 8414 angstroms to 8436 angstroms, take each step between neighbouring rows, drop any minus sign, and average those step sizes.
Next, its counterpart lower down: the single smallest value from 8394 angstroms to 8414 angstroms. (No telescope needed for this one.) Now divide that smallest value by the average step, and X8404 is 21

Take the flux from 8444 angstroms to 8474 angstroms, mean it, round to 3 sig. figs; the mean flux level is 40.3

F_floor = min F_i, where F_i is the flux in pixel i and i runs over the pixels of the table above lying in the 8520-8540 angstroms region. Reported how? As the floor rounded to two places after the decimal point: 31.66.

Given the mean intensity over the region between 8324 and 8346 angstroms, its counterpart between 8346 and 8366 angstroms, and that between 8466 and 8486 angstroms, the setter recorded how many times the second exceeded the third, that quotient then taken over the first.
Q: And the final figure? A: 0.0255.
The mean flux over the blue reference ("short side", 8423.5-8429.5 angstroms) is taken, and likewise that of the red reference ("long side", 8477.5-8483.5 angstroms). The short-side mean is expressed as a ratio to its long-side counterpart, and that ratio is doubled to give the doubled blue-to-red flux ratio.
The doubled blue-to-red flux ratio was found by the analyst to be 1.987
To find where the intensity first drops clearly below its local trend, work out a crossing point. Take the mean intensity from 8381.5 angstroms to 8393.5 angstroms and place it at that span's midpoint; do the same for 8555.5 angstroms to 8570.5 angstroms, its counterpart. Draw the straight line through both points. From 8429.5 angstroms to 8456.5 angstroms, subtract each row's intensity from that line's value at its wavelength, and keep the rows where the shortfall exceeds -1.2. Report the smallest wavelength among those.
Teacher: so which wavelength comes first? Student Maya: 8434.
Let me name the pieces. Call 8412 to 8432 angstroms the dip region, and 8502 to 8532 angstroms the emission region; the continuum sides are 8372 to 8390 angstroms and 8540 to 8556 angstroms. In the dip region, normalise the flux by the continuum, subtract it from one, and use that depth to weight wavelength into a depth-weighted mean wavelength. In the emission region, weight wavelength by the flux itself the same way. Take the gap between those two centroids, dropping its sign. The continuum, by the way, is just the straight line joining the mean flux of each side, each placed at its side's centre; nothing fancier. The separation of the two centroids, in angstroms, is 92.6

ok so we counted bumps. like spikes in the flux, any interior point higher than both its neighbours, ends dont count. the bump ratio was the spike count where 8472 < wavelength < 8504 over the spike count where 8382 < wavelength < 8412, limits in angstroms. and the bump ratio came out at 0.33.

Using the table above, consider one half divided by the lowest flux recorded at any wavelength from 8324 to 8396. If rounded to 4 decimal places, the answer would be 0.0132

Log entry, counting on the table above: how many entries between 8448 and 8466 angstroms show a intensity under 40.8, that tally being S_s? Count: 3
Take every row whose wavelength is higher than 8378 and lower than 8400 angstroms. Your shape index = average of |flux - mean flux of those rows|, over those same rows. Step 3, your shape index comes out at 1.3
